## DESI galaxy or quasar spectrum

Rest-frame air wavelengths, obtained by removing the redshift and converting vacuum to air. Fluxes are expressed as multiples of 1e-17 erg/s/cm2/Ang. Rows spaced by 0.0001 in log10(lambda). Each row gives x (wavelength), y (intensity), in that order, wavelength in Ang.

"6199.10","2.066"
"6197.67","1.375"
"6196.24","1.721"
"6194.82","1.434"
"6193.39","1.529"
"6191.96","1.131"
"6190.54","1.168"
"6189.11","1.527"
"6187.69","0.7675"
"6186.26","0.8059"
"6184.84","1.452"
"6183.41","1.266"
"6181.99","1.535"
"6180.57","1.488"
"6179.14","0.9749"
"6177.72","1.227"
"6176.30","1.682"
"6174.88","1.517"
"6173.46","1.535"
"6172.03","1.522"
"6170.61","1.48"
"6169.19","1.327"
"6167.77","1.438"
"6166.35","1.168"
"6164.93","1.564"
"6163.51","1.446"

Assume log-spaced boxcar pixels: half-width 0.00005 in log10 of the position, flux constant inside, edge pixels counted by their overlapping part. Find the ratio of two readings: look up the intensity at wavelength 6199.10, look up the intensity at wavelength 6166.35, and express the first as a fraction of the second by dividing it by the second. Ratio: 1.8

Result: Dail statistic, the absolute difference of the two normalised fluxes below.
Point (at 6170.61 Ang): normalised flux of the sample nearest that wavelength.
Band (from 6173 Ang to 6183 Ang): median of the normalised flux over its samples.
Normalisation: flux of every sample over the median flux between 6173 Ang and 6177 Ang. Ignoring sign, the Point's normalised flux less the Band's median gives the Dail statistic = 0.02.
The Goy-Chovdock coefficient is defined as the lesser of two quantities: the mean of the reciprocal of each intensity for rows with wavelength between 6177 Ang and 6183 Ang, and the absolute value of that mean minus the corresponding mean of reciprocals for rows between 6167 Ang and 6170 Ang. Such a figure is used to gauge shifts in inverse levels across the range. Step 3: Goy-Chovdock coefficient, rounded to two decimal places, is 0.07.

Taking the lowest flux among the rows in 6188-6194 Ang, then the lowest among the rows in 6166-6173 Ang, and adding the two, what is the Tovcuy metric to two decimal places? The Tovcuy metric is 2.30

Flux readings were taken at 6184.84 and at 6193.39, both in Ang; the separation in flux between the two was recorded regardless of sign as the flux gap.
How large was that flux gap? 0.077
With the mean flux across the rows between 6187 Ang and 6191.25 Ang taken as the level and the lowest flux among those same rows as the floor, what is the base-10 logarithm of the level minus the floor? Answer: -0.41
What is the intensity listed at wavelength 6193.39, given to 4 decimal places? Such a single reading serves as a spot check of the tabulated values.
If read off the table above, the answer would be 1.5290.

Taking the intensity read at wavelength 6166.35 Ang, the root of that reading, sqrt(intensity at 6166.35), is 1.08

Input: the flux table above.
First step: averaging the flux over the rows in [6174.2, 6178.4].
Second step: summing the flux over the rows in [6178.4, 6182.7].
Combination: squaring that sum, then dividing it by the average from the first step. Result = 11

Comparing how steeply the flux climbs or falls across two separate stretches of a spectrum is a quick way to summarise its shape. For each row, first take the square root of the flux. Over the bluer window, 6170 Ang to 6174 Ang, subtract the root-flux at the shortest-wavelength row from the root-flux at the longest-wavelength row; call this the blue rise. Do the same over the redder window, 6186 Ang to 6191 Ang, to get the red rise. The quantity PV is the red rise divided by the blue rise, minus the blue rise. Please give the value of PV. 8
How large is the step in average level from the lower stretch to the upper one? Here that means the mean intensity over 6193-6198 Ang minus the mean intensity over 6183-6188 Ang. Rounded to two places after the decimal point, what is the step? 0.44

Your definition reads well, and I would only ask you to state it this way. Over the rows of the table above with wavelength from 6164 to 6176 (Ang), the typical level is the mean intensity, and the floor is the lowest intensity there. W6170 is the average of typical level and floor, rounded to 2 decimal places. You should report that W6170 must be 1.31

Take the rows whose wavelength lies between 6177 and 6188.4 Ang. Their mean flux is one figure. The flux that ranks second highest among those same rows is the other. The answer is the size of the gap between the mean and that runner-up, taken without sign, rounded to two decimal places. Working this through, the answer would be 0.30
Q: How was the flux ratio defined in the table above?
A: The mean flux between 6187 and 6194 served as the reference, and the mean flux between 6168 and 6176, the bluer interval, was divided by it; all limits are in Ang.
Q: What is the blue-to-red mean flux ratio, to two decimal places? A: 1.21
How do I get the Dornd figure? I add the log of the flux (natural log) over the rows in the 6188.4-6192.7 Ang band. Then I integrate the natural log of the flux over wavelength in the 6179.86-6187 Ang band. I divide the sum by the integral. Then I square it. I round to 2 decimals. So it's 0.16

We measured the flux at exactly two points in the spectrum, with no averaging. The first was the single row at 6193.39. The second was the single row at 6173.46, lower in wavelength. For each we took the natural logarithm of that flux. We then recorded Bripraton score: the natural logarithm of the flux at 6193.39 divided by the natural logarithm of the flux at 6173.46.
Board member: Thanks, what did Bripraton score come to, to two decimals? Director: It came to 0.99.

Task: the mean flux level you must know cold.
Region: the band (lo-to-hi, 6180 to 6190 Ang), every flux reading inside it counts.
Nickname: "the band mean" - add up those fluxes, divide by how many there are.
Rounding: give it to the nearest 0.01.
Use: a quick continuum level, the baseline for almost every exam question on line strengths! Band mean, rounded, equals 1.26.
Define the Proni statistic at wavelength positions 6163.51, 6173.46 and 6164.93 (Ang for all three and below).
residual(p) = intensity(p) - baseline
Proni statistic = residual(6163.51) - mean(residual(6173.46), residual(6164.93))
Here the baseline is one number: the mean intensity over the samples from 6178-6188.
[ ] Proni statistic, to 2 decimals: -0.10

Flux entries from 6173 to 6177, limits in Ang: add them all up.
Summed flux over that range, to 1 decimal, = 4.7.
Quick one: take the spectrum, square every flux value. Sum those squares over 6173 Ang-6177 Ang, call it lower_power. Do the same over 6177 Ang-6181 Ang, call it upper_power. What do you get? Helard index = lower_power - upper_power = 2.8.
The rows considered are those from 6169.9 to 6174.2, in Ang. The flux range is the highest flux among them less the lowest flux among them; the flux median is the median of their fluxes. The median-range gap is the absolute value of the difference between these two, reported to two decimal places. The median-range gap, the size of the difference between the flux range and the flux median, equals 1.47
